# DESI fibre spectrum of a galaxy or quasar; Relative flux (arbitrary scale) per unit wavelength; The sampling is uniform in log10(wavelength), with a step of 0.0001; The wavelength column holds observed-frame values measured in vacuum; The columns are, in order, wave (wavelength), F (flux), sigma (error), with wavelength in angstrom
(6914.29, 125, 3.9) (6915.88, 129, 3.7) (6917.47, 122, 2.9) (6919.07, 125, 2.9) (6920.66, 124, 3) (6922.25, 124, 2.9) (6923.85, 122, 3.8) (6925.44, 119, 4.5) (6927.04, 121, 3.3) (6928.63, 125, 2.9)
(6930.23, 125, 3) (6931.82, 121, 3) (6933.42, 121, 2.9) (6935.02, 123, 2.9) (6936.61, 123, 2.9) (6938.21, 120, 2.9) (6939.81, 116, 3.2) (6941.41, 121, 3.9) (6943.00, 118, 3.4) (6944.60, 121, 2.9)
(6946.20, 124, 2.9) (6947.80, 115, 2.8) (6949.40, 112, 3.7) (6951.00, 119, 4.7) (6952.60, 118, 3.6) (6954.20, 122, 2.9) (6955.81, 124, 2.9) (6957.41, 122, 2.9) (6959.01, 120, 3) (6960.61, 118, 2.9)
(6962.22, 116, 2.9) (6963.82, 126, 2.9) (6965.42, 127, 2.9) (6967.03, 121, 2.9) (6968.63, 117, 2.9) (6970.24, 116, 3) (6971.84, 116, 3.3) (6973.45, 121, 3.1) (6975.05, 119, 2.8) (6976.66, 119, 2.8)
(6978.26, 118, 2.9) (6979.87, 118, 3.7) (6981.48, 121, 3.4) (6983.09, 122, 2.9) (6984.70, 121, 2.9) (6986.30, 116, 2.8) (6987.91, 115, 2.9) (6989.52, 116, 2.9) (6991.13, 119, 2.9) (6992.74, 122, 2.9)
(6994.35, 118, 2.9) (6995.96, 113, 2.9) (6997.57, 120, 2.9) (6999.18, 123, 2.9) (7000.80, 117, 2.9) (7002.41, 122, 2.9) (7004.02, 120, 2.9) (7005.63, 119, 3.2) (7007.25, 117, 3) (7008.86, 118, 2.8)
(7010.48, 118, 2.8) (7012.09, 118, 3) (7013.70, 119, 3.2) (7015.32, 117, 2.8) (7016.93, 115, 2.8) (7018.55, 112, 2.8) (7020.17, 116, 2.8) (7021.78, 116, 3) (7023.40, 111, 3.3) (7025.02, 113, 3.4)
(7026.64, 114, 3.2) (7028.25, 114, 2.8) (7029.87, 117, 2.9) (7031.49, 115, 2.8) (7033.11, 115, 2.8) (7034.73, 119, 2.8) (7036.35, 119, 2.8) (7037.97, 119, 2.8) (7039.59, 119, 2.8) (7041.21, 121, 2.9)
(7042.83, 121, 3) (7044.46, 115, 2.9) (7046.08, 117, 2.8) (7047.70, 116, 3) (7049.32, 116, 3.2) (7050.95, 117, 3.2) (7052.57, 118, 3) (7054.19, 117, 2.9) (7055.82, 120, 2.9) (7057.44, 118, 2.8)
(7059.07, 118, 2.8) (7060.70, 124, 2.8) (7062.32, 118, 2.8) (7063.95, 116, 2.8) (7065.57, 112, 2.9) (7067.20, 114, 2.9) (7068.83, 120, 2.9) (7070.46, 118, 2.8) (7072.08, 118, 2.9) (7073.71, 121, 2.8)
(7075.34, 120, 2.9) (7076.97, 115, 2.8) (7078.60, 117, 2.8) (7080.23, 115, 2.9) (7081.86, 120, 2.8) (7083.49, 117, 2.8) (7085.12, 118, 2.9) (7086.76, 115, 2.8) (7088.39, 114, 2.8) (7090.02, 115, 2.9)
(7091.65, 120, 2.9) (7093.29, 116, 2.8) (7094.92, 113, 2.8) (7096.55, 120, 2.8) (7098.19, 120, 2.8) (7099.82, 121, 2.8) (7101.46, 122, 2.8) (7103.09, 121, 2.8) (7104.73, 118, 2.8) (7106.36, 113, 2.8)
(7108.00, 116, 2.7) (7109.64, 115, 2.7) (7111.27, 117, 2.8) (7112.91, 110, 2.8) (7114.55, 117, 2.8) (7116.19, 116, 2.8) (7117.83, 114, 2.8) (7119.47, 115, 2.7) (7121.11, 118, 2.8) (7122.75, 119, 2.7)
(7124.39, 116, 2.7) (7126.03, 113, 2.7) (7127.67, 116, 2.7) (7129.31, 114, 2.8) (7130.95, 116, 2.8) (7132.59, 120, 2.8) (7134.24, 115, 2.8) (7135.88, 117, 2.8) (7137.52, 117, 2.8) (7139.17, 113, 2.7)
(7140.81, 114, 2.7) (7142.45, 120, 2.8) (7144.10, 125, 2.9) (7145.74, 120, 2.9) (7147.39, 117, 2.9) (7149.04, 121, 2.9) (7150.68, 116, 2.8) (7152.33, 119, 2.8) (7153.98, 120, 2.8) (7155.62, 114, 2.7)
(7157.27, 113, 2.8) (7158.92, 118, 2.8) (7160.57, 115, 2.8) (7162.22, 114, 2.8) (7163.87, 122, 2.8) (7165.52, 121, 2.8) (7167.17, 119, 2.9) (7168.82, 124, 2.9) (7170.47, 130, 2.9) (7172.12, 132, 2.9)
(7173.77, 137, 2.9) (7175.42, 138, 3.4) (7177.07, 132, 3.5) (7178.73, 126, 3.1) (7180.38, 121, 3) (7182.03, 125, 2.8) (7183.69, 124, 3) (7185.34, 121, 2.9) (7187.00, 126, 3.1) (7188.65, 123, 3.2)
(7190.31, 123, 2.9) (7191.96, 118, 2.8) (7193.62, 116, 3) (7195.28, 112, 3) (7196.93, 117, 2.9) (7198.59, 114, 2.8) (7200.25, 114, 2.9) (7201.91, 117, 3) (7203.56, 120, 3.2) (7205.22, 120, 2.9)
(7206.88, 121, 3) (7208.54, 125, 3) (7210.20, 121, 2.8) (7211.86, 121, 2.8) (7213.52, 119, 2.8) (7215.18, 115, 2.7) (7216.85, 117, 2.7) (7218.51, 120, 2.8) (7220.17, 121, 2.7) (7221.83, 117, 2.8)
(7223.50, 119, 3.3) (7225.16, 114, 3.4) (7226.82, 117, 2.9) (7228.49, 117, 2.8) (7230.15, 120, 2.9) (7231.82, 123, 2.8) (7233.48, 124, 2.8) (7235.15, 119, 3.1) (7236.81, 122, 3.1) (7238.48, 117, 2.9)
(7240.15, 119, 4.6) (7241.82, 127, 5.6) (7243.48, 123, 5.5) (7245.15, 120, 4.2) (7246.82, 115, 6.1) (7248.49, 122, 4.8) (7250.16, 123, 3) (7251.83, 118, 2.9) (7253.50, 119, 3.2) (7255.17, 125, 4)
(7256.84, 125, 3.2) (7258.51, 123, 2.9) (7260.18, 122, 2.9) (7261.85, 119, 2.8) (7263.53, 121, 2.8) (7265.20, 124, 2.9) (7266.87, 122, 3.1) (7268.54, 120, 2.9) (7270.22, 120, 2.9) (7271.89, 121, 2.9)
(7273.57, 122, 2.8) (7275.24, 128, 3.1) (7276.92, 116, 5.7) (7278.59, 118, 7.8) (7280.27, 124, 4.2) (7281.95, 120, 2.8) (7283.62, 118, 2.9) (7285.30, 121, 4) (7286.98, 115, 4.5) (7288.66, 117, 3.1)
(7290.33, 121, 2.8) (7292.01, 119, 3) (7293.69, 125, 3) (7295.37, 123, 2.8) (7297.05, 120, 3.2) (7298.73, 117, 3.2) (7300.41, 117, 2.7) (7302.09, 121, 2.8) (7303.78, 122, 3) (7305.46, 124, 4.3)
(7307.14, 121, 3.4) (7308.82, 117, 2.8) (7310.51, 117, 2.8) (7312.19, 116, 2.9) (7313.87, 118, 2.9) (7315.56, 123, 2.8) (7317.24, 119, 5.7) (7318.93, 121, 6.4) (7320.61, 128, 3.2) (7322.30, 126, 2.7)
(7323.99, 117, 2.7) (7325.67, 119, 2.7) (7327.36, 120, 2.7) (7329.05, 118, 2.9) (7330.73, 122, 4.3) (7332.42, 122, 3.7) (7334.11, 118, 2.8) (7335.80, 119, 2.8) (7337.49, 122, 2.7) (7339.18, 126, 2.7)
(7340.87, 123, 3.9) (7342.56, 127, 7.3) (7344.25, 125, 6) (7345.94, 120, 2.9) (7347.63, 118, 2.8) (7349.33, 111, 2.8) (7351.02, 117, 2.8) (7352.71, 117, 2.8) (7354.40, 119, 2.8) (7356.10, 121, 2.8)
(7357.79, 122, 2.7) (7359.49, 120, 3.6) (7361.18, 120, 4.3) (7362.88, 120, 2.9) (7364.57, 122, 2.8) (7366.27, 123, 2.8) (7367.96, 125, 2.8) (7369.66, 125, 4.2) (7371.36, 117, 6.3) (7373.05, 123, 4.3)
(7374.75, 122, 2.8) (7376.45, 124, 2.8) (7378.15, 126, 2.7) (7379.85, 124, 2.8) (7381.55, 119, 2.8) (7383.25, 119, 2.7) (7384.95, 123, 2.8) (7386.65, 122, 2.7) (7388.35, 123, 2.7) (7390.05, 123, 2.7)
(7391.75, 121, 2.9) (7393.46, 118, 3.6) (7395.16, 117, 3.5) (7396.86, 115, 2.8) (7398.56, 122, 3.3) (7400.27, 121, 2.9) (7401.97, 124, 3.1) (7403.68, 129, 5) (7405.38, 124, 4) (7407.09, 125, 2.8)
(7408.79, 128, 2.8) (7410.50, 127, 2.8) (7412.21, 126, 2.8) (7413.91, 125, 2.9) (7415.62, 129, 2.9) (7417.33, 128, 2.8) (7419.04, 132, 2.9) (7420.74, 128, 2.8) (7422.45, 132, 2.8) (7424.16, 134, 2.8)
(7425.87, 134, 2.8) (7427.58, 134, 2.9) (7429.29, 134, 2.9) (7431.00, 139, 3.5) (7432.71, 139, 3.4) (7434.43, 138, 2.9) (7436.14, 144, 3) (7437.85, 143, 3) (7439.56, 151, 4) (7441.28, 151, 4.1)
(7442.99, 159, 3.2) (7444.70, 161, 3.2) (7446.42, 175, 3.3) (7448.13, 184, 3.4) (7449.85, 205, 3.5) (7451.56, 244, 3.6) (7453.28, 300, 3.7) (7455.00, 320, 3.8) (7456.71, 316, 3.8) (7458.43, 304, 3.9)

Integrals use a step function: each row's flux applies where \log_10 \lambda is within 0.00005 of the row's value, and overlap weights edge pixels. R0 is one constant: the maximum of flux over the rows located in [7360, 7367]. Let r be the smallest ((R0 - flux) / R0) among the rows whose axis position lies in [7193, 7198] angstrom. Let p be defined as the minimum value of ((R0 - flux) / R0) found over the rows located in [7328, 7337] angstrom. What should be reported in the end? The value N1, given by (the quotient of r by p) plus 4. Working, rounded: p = 0.008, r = 0.05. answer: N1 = 10.0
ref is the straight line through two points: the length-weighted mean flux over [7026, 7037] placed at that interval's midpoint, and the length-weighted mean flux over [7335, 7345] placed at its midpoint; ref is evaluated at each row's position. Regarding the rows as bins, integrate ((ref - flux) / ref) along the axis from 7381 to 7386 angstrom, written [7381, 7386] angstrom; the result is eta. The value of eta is 0.17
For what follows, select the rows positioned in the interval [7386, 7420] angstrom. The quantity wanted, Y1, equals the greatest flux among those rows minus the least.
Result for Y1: 17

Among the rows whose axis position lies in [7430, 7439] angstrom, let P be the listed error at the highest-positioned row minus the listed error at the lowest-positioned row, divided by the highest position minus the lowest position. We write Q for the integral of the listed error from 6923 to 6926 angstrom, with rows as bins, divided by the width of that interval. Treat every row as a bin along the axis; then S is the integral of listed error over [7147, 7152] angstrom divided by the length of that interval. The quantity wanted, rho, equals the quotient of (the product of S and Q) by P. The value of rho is -160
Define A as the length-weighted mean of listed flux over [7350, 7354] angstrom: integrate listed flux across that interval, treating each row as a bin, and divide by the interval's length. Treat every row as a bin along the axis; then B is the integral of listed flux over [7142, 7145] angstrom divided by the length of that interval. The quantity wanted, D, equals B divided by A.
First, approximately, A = 117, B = 123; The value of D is 1.05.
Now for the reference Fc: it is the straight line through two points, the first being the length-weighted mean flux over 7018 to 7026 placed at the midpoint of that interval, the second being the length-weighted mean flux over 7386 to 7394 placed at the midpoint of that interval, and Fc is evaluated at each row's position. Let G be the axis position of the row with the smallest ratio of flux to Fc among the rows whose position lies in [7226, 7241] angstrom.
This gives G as 7238.48 angstrom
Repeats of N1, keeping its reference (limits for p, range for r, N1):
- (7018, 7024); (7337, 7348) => 3.4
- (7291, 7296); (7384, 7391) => 4.0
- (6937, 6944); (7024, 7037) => 6.0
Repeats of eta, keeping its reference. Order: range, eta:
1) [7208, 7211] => -0.06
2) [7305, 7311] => 0.16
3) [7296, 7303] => 0.22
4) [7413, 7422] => -0.21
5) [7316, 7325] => 0.08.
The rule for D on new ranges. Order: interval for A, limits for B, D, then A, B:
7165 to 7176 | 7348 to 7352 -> 0.89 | 129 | 115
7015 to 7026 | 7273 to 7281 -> 1.07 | 114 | 122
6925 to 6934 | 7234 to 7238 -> 0.99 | 122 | 120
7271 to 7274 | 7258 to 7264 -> 1.00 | 121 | 121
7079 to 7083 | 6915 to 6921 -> 1.07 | 117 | 125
